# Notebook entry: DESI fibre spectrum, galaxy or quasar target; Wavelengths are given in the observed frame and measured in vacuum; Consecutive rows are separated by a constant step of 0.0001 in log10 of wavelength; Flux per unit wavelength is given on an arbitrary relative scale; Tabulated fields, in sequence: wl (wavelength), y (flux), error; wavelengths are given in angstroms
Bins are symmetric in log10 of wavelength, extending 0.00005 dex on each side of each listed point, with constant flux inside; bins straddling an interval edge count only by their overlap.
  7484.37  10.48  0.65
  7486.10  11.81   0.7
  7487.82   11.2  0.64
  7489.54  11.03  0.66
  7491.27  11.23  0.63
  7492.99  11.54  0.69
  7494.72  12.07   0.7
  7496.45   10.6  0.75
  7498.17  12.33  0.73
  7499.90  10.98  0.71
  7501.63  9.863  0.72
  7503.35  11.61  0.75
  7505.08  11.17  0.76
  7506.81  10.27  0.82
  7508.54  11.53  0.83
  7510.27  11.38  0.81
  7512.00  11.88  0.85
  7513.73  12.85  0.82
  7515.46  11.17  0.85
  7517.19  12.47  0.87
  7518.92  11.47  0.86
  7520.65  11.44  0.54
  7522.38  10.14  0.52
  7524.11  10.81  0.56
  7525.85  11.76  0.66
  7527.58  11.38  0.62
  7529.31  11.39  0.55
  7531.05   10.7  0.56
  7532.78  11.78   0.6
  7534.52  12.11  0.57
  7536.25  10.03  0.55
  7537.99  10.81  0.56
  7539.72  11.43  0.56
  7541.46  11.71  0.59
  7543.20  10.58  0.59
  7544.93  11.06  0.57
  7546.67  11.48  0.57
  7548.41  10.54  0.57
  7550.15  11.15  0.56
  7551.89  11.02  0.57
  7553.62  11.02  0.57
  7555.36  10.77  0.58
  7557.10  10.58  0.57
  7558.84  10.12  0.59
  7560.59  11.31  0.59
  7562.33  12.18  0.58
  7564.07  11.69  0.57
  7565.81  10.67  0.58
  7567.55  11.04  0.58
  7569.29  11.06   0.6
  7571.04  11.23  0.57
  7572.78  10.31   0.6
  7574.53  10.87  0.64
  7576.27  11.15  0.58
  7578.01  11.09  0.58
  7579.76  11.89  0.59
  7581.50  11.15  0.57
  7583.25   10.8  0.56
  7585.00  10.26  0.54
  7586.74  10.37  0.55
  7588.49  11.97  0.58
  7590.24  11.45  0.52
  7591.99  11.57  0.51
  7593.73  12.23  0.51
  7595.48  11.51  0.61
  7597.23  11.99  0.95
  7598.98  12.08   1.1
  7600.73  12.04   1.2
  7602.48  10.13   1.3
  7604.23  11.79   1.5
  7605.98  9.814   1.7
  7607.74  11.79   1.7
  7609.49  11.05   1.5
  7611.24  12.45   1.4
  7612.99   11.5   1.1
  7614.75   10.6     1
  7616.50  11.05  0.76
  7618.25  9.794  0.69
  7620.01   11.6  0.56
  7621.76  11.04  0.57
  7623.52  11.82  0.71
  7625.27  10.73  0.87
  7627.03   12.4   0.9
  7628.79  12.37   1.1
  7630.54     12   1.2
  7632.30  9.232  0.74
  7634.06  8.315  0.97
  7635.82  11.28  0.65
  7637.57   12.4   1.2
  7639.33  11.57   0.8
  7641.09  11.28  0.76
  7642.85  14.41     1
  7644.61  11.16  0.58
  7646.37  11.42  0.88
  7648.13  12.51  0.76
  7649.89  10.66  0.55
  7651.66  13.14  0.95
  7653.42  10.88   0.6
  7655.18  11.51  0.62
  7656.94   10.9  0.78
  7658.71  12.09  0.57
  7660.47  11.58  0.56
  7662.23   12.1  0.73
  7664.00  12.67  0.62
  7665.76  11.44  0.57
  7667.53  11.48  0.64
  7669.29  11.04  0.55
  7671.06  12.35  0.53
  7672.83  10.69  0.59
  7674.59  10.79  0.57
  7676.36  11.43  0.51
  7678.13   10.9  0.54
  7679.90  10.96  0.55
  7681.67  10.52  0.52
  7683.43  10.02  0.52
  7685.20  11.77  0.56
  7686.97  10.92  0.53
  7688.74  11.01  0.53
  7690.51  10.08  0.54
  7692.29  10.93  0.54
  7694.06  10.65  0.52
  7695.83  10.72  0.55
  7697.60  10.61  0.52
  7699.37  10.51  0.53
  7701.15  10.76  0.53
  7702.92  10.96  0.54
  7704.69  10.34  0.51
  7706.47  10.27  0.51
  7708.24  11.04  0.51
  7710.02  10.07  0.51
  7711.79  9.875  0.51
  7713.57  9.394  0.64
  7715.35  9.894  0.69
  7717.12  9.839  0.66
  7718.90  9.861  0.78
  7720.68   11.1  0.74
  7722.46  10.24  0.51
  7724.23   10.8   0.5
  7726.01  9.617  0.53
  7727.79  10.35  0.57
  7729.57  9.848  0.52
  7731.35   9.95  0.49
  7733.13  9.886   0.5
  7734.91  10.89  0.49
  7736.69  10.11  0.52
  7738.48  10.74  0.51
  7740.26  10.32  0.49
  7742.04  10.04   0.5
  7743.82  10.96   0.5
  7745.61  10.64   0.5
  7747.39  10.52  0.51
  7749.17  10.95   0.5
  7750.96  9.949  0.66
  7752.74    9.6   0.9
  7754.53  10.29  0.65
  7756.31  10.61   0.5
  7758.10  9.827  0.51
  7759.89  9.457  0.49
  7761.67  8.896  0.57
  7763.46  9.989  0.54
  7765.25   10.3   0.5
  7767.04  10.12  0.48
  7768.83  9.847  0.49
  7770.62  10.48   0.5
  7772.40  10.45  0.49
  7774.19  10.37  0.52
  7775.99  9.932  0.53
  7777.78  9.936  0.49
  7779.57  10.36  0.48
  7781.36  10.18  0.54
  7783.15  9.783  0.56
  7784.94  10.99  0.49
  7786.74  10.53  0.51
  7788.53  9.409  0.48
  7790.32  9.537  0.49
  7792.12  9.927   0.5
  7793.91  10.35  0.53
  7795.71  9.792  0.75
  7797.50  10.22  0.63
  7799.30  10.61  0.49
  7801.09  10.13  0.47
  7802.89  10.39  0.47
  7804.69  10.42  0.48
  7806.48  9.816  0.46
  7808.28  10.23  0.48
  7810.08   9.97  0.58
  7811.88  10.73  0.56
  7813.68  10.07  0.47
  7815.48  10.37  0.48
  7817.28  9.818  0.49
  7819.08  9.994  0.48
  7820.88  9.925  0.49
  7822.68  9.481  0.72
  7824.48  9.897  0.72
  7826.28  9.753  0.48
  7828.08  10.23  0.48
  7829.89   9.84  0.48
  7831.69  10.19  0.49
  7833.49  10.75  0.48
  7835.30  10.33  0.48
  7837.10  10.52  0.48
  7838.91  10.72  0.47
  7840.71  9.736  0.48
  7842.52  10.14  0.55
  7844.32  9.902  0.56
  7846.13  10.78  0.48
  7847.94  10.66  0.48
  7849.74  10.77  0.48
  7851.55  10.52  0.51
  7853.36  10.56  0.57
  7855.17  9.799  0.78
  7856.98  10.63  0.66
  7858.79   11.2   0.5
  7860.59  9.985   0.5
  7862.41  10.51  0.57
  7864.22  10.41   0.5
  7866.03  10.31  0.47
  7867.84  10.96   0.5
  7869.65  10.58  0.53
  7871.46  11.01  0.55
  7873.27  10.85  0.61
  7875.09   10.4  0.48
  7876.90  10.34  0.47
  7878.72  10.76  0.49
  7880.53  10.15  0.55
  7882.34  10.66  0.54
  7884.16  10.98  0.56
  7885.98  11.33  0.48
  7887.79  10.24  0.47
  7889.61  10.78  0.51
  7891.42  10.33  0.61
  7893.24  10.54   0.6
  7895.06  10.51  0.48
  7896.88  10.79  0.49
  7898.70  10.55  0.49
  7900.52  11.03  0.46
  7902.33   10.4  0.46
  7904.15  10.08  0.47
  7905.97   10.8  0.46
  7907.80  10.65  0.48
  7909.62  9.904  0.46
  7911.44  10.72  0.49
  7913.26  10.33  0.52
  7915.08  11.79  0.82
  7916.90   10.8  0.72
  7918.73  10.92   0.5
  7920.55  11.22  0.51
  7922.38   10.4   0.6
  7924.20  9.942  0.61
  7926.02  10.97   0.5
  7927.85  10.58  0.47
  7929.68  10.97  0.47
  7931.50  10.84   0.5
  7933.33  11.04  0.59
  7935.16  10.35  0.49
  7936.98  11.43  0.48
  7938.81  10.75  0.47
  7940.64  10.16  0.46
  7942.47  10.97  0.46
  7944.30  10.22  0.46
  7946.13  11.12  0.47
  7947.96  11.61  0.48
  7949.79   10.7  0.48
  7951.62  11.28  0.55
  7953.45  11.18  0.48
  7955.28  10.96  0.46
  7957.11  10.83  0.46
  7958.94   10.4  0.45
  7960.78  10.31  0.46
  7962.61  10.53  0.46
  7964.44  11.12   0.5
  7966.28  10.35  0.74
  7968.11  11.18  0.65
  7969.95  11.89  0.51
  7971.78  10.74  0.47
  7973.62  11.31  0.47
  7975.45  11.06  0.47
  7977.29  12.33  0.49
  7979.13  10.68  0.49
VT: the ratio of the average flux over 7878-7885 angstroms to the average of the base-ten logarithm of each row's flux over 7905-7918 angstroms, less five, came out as 5.3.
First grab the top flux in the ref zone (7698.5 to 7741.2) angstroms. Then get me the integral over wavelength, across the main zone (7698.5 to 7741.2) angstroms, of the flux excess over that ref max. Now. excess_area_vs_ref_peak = -35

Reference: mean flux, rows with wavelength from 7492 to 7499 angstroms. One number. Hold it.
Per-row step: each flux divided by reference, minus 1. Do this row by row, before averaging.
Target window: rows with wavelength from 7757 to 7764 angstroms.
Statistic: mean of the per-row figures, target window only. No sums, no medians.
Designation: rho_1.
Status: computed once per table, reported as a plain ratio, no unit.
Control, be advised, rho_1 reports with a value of -0.18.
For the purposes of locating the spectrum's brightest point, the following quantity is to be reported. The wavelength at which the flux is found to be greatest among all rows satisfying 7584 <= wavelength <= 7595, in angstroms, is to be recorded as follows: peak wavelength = 7593.73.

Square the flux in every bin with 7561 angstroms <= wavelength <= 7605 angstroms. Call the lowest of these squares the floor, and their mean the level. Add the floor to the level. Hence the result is 231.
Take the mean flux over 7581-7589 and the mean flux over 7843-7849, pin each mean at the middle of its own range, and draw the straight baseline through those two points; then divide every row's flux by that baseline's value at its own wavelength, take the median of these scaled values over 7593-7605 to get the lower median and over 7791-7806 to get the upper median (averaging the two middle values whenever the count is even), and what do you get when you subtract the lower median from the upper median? -0.13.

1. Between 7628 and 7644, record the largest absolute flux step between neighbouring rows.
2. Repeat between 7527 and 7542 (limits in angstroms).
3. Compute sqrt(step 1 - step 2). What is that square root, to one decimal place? 1.0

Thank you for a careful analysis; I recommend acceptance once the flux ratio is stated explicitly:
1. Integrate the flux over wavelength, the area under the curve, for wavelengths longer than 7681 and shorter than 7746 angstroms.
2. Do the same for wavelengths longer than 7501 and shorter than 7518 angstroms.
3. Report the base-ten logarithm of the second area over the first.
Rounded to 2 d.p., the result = -0.54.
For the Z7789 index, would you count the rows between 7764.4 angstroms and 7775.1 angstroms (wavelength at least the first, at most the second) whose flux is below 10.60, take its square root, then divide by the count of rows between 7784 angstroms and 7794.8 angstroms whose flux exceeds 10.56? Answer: 2.45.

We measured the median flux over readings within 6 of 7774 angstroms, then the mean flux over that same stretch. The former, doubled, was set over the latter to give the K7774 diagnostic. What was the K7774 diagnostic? 2.03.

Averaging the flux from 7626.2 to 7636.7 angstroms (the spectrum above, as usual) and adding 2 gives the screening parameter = 12.9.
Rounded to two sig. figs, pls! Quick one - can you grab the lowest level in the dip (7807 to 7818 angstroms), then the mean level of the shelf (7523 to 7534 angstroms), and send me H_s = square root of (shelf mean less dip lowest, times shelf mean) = 4.1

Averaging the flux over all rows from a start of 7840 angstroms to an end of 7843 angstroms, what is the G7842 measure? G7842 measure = 9.9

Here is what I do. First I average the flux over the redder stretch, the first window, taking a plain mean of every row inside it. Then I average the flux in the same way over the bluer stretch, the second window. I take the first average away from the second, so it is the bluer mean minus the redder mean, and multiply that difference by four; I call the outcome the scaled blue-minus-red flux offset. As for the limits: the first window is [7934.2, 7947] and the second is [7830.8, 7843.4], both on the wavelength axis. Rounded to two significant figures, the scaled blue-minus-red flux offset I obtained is -1.5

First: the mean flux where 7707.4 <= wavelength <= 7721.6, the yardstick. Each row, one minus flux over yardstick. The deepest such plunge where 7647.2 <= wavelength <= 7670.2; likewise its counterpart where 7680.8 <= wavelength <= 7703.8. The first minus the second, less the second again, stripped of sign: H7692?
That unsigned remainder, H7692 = 0.074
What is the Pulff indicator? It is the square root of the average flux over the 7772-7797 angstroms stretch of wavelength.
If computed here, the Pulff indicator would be 3.18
